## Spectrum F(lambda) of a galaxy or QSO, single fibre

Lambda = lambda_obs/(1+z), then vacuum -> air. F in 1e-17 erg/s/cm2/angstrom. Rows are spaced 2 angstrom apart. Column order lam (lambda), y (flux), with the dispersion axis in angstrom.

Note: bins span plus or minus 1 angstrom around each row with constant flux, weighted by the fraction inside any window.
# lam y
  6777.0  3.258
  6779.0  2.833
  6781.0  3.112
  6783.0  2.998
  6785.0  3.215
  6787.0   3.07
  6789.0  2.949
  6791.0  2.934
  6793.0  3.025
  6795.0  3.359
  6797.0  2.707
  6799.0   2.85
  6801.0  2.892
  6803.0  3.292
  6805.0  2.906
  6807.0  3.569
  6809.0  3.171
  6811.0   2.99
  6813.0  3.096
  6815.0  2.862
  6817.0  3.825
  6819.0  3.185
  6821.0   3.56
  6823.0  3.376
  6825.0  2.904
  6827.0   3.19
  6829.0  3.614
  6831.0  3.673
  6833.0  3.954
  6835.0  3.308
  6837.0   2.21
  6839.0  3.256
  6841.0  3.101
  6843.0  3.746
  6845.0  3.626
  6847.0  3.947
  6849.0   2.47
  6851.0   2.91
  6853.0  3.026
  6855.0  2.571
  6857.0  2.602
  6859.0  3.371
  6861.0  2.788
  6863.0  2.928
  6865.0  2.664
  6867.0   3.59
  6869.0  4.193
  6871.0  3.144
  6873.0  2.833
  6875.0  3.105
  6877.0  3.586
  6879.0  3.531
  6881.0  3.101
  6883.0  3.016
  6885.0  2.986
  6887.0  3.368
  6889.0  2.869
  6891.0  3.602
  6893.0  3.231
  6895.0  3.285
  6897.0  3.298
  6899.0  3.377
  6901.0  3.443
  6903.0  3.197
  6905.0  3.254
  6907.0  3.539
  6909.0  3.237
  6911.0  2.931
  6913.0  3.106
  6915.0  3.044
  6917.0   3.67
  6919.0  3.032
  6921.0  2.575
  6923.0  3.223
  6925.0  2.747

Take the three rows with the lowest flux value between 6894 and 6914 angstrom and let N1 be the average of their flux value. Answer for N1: 3.08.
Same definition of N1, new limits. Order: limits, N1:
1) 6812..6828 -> 2.95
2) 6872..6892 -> 2.90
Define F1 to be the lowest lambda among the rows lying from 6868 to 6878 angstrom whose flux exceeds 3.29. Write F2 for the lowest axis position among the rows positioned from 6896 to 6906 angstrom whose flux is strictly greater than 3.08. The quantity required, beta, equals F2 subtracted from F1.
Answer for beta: -28 angstrom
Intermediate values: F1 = 6869.0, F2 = 6897.0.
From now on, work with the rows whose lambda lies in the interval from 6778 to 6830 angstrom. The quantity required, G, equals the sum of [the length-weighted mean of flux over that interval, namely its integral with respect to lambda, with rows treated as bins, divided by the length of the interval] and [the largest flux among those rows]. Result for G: 7.0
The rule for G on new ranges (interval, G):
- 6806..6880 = 7.4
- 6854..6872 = 7.3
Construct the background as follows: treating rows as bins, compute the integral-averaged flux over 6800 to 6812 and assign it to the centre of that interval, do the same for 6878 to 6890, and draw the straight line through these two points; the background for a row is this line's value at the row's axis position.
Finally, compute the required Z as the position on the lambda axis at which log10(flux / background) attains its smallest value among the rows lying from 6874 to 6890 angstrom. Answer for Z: 6889.0 angstrom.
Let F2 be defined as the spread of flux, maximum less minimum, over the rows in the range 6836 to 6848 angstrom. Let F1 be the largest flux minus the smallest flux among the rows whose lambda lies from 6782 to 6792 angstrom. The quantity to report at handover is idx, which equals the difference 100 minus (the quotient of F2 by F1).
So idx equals 93.8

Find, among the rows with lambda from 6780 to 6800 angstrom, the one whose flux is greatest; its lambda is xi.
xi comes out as 6795.0 angstrom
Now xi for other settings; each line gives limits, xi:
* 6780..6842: 6833.0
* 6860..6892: 6869.0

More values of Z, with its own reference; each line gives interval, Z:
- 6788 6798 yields 6797.0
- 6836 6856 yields 6837.0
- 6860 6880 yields 6865.0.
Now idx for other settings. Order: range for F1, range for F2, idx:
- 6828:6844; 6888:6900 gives 99.6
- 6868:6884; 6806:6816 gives 99.5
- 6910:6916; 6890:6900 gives 97.9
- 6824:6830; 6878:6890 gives 99.1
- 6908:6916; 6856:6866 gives 97.5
